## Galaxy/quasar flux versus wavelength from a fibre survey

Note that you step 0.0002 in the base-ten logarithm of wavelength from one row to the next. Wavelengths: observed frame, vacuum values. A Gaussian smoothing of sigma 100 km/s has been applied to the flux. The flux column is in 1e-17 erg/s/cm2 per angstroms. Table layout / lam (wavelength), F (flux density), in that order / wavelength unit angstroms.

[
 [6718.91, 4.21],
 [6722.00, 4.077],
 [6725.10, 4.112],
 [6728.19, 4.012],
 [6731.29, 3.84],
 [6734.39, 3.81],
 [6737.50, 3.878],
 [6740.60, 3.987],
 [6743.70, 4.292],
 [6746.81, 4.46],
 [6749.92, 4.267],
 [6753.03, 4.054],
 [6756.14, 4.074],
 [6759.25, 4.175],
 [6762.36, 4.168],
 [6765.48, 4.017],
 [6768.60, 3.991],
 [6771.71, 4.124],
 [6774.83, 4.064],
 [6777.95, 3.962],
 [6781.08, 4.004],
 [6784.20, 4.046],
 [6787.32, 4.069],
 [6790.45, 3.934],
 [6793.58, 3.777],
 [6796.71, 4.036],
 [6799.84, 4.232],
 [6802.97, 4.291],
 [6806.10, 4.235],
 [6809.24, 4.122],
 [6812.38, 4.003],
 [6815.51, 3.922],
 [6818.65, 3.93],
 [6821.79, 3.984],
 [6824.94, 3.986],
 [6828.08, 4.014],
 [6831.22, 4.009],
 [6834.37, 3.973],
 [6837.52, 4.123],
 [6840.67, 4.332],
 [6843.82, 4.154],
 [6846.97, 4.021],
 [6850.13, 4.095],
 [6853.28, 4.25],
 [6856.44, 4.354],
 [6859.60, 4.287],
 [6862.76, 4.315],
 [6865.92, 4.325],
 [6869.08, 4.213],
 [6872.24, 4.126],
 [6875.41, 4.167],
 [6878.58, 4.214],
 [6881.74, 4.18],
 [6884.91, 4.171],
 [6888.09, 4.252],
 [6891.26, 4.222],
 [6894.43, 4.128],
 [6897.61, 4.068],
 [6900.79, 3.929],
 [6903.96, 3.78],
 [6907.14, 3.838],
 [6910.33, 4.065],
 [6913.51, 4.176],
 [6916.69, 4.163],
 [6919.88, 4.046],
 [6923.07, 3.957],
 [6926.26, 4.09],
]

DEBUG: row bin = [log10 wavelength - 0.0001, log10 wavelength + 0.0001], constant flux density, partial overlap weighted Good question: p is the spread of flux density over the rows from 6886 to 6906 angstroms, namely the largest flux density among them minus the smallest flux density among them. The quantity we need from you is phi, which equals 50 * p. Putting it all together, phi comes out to 23.6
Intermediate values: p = 0.47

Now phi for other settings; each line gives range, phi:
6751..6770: 9.2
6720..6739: 15.1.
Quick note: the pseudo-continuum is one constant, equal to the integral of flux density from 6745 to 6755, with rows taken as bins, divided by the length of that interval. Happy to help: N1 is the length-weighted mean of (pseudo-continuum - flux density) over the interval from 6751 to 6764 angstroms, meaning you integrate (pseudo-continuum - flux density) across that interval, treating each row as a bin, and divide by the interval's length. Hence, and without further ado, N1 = 0.13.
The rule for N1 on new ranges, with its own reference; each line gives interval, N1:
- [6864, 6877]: 0.04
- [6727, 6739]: 0.37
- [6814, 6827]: 0.29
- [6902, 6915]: 0.29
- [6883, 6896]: 0.06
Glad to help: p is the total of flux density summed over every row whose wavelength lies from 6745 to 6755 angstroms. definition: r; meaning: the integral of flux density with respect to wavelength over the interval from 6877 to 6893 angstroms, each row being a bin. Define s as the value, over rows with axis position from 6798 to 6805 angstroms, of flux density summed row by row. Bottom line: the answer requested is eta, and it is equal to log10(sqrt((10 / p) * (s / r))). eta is -0.50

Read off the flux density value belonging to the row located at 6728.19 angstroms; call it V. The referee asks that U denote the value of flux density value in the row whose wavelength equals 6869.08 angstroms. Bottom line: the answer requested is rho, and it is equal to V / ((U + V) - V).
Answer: 0.95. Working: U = 4.213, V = 4.012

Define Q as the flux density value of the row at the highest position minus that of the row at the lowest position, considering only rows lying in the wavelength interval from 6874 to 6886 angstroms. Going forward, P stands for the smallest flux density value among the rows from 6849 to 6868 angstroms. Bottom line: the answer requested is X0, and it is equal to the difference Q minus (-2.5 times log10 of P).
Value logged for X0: 1.5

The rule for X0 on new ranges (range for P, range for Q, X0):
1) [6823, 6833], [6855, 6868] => 1.5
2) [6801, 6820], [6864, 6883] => 1.3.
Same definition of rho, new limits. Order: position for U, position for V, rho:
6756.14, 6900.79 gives 0.96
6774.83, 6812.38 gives 0.98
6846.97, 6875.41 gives 1.04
